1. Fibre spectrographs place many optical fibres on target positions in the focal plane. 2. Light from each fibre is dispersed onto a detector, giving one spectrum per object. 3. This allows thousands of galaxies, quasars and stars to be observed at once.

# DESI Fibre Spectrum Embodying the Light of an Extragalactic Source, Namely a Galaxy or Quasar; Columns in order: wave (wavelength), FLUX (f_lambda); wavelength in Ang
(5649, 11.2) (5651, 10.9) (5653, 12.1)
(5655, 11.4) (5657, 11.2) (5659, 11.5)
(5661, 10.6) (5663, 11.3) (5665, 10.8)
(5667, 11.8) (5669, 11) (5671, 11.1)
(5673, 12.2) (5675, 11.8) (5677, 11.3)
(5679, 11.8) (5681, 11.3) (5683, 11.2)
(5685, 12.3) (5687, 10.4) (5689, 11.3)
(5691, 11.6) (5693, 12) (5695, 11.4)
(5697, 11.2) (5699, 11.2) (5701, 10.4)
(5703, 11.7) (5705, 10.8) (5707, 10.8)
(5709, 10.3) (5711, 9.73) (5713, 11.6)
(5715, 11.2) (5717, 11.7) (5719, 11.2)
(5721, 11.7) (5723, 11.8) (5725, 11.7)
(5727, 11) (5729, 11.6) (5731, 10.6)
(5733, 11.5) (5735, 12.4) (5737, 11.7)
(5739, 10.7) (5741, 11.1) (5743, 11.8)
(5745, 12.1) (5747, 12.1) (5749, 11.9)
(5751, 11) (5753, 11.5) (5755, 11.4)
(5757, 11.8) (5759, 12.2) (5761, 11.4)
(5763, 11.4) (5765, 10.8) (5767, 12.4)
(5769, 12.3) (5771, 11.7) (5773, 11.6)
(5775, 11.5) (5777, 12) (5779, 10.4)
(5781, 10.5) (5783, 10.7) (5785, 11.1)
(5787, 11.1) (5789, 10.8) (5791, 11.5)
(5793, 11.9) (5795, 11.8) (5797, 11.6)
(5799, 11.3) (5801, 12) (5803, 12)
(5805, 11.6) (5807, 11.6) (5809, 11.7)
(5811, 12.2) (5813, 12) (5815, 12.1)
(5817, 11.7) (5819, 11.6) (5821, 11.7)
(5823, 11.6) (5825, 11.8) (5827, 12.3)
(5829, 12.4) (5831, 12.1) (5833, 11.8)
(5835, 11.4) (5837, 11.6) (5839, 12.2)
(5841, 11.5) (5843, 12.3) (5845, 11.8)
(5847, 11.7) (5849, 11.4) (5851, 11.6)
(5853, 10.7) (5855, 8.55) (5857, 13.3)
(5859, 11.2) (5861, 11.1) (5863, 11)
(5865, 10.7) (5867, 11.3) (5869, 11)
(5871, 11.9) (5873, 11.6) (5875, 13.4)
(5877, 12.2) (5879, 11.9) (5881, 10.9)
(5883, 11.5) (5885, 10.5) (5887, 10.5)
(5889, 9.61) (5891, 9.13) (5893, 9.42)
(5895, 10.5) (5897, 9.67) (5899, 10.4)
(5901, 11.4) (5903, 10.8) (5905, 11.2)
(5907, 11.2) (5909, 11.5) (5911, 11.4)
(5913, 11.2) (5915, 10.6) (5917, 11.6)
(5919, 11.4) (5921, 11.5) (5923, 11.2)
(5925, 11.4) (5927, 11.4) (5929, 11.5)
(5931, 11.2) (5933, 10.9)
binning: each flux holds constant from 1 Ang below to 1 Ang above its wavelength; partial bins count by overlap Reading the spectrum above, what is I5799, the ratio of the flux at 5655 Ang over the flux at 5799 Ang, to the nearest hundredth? 1.01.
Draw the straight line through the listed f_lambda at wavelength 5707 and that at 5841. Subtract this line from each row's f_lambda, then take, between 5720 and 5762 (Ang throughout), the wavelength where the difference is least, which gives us 5731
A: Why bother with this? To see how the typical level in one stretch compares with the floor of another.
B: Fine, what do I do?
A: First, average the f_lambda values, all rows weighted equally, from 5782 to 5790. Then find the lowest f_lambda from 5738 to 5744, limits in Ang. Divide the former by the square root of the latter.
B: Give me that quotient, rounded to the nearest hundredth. 3.34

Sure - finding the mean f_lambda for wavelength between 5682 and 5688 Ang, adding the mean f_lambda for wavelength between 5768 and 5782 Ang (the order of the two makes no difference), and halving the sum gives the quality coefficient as 11.36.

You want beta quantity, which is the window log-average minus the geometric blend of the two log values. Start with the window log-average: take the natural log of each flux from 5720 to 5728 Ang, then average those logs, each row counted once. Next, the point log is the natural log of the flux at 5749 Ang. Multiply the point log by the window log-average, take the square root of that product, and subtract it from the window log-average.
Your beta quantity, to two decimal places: -0.02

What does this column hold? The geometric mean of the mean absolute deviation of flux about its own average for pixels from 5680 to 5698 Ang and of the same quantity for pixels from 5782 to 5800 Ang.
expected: 0.358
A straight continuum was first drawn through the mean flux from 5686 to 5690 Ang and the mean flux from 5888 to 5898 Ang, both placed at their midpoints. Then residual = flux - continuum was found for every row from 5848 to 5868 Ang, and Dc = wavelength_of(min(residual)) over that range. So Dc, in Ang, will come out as 5855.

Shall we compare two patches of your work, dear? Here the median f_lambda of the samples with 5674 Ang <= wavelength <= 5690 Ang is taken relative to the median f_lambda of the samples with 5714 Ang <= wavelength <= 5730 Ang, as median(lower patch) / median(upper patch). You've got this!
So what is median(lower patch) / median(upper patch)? 0.97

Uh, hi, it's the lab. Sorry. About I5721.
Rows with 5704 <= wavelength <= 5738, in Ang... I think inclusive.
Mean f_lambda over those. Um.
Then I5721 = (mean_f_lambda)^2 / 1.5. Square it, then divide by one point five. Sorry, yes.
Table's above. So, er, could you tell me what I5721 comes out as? 84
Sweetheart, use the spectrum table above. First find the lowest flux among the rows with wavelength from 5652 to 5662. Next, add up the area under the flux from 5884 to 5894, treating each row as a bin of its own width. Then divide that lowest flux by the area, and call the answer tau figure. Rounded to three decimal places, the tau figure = 0.108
